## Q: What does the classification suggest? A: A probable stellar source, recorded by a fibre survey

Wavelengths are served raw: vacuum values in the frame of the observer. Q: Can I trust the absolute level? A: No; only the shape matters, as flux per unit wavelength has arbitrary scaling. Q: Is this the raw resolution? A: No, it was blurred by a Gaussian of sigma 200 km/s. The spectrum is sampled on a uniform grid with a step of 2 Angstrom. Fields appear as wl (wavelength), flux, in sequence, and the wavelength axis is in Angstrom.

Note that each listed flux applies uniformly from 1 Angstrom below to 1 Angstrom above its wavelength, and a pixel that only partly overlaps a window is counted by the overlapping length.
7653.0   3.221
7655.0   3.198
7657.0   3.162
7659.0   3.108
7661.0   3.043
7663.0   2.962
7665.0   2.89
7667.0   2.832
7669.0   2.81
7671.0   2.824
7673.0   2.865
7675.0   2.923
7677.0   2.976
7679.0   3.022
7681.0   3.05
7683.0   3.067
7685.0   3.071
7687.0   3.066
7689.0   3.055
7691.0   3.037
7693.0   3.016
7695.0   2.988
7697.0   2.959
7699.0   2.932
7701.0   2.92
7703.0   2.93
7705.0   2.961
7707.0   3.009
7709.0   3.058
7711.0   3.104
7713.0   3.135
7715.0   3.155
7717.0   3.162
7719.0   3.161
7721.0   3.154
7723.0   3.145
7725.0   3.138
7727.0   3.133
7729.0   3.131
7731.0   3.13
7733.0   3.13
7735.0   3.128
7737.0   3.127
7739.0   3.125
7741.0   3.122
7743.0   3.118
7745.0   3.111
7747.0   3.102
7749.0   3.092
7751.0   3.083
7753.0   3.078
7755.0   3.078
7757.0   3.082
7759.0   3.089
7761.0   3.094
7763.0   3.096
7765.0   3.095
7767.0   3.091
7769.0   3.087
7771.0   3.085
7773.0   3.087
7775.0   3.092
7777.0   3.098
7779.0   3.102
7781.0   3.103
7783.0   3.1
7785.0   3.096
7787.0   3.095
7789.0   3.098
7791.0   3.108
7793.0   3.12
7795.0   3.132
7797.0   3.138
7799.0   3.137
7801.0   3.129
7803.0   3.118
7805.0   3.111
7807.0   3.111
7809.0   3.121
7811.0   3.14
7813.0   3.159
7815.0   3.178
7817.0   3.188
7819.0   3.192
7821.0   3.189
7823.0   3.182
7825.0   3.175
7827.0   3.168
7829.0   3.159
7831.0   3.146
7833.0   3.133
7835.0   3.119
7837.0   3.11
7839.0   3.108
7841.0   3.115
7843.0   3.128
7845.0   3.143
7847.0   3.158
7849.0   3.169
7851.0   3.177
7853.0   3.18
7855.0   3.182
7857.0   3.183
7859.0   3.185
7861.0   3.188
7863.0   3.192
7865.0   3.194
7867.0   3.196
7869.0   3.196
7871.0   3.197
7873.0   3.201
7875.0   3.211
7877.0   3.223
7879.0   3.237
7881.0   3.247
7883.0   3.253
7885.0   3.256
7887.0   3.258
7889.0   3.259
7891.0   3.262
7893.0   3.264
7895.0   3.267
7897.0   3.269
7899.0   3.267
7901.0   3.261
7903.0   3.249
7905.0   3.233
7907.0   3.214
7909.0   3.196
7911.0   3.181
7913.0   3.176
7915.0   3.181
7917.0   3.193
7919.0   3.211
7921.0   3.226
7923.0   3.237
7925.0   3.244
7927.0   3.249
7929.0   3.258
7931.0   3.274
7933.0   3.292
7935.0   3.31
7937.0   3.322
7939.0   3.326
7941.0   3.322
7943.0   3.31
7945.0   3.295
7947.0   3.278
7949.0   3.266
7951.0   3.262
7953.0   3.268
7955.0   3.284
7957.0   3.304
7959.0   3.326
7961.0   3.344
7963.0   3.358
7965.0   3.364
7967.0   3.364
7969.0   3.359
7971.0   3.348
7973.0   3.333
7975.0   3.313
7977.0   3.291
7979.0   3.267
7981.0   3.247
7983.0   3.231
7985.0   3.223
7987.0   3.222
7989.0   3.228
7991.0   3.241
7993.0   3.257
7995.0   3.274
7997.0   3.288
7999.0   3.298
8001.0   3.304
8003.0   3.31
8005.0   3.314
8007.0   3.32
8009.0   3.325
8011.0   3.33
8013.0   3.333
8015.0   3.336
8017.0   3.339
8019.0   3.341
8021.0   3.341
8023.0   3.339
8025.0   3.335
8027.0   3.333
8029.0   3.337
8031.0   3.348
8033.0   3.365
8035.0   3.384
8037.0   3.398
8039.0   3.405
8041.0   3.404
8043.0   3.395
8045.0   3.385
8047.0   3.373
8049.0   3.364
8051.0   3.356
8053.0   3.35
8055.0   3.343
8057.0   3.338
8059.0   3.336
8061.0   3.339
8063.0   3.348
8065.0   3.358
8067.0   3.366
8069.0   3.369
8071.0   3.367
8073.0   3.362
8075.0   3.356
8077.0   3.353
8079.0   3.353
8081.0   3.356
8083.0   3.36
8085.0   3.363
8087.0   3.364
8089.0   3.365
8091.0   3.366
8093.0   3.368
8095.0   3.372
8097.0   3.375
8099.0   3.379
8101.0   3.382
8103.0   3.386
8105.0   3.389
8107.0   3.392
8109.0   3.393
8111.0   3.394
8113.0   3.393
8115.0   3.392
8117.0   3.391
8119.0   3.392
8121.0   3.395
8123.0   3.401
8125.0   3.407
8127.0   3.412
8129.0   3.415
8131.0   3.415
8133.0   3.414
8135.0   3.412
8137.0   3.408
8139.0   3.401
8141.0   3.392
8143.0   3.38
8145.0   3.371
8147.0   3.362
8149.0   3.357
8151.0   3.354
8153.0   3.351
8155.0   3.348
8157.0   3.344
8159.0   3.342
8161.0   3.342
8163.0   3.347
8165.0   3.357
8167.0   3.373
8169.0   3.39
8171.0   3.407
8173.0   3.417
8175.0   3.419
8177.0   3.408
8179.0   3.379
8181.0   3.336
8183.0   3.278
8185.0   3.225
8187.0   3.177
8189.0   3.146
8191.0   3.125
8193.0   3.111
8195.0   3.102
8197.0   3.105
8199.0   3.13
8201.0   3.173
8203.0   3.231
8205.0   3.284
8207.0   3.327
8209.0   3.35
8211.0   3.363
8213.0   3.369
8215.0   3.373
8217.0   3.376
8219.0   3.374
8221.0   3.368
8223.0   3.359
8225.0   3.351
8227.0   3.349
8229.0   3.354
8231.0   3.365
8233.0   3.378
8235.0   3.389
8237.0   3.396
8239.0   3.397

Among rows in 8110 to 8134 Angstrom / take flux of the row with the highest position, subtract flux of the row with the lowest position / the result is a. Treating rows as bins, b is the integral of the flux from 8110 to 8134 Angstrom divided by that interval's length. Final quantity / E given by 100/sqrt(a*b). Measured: 383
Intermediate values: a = 0.02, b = 3.40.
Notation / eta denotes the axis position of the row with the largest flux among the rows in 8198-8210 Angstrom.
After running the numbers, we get 8209.0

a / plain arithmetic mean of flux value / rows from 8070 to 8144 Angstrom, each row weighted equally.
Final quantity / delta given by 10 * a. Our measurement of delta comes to 33.8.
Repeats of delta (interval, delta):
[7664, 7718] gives 29.9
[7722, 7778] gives 31.1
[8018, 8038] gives 33.5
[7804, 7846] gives 31.5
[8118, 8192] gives 33.6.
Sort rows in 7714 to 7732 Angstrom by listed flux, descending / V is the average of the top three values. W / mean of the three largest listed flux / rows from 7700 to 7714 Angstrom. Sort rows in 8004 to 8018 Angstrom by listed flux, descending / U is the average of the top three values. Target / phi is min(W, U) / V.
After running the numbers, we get 0.98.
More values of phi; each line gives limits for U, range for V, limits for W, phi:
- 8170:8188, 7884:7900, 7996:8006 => 1.01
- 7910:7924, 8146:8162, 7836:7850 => 0.94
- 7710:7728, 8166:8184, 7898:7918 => 0.93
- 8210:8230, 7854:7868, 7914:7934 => 1.03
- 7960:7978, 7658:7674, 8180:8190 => 1.08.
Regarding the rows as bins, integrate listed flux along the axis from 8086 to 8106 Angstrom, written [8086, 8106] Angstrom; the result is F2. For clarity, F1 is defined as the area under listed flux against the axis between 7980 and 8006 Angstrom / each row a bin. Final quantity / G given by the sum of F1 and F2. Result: 152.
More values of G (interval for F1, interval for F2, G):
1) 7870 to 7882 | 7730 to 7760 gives 132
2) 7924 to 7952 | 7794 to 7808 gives 136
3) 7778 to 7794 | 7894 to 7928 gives 159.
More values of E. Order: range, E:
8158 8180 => 283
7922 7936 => 205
